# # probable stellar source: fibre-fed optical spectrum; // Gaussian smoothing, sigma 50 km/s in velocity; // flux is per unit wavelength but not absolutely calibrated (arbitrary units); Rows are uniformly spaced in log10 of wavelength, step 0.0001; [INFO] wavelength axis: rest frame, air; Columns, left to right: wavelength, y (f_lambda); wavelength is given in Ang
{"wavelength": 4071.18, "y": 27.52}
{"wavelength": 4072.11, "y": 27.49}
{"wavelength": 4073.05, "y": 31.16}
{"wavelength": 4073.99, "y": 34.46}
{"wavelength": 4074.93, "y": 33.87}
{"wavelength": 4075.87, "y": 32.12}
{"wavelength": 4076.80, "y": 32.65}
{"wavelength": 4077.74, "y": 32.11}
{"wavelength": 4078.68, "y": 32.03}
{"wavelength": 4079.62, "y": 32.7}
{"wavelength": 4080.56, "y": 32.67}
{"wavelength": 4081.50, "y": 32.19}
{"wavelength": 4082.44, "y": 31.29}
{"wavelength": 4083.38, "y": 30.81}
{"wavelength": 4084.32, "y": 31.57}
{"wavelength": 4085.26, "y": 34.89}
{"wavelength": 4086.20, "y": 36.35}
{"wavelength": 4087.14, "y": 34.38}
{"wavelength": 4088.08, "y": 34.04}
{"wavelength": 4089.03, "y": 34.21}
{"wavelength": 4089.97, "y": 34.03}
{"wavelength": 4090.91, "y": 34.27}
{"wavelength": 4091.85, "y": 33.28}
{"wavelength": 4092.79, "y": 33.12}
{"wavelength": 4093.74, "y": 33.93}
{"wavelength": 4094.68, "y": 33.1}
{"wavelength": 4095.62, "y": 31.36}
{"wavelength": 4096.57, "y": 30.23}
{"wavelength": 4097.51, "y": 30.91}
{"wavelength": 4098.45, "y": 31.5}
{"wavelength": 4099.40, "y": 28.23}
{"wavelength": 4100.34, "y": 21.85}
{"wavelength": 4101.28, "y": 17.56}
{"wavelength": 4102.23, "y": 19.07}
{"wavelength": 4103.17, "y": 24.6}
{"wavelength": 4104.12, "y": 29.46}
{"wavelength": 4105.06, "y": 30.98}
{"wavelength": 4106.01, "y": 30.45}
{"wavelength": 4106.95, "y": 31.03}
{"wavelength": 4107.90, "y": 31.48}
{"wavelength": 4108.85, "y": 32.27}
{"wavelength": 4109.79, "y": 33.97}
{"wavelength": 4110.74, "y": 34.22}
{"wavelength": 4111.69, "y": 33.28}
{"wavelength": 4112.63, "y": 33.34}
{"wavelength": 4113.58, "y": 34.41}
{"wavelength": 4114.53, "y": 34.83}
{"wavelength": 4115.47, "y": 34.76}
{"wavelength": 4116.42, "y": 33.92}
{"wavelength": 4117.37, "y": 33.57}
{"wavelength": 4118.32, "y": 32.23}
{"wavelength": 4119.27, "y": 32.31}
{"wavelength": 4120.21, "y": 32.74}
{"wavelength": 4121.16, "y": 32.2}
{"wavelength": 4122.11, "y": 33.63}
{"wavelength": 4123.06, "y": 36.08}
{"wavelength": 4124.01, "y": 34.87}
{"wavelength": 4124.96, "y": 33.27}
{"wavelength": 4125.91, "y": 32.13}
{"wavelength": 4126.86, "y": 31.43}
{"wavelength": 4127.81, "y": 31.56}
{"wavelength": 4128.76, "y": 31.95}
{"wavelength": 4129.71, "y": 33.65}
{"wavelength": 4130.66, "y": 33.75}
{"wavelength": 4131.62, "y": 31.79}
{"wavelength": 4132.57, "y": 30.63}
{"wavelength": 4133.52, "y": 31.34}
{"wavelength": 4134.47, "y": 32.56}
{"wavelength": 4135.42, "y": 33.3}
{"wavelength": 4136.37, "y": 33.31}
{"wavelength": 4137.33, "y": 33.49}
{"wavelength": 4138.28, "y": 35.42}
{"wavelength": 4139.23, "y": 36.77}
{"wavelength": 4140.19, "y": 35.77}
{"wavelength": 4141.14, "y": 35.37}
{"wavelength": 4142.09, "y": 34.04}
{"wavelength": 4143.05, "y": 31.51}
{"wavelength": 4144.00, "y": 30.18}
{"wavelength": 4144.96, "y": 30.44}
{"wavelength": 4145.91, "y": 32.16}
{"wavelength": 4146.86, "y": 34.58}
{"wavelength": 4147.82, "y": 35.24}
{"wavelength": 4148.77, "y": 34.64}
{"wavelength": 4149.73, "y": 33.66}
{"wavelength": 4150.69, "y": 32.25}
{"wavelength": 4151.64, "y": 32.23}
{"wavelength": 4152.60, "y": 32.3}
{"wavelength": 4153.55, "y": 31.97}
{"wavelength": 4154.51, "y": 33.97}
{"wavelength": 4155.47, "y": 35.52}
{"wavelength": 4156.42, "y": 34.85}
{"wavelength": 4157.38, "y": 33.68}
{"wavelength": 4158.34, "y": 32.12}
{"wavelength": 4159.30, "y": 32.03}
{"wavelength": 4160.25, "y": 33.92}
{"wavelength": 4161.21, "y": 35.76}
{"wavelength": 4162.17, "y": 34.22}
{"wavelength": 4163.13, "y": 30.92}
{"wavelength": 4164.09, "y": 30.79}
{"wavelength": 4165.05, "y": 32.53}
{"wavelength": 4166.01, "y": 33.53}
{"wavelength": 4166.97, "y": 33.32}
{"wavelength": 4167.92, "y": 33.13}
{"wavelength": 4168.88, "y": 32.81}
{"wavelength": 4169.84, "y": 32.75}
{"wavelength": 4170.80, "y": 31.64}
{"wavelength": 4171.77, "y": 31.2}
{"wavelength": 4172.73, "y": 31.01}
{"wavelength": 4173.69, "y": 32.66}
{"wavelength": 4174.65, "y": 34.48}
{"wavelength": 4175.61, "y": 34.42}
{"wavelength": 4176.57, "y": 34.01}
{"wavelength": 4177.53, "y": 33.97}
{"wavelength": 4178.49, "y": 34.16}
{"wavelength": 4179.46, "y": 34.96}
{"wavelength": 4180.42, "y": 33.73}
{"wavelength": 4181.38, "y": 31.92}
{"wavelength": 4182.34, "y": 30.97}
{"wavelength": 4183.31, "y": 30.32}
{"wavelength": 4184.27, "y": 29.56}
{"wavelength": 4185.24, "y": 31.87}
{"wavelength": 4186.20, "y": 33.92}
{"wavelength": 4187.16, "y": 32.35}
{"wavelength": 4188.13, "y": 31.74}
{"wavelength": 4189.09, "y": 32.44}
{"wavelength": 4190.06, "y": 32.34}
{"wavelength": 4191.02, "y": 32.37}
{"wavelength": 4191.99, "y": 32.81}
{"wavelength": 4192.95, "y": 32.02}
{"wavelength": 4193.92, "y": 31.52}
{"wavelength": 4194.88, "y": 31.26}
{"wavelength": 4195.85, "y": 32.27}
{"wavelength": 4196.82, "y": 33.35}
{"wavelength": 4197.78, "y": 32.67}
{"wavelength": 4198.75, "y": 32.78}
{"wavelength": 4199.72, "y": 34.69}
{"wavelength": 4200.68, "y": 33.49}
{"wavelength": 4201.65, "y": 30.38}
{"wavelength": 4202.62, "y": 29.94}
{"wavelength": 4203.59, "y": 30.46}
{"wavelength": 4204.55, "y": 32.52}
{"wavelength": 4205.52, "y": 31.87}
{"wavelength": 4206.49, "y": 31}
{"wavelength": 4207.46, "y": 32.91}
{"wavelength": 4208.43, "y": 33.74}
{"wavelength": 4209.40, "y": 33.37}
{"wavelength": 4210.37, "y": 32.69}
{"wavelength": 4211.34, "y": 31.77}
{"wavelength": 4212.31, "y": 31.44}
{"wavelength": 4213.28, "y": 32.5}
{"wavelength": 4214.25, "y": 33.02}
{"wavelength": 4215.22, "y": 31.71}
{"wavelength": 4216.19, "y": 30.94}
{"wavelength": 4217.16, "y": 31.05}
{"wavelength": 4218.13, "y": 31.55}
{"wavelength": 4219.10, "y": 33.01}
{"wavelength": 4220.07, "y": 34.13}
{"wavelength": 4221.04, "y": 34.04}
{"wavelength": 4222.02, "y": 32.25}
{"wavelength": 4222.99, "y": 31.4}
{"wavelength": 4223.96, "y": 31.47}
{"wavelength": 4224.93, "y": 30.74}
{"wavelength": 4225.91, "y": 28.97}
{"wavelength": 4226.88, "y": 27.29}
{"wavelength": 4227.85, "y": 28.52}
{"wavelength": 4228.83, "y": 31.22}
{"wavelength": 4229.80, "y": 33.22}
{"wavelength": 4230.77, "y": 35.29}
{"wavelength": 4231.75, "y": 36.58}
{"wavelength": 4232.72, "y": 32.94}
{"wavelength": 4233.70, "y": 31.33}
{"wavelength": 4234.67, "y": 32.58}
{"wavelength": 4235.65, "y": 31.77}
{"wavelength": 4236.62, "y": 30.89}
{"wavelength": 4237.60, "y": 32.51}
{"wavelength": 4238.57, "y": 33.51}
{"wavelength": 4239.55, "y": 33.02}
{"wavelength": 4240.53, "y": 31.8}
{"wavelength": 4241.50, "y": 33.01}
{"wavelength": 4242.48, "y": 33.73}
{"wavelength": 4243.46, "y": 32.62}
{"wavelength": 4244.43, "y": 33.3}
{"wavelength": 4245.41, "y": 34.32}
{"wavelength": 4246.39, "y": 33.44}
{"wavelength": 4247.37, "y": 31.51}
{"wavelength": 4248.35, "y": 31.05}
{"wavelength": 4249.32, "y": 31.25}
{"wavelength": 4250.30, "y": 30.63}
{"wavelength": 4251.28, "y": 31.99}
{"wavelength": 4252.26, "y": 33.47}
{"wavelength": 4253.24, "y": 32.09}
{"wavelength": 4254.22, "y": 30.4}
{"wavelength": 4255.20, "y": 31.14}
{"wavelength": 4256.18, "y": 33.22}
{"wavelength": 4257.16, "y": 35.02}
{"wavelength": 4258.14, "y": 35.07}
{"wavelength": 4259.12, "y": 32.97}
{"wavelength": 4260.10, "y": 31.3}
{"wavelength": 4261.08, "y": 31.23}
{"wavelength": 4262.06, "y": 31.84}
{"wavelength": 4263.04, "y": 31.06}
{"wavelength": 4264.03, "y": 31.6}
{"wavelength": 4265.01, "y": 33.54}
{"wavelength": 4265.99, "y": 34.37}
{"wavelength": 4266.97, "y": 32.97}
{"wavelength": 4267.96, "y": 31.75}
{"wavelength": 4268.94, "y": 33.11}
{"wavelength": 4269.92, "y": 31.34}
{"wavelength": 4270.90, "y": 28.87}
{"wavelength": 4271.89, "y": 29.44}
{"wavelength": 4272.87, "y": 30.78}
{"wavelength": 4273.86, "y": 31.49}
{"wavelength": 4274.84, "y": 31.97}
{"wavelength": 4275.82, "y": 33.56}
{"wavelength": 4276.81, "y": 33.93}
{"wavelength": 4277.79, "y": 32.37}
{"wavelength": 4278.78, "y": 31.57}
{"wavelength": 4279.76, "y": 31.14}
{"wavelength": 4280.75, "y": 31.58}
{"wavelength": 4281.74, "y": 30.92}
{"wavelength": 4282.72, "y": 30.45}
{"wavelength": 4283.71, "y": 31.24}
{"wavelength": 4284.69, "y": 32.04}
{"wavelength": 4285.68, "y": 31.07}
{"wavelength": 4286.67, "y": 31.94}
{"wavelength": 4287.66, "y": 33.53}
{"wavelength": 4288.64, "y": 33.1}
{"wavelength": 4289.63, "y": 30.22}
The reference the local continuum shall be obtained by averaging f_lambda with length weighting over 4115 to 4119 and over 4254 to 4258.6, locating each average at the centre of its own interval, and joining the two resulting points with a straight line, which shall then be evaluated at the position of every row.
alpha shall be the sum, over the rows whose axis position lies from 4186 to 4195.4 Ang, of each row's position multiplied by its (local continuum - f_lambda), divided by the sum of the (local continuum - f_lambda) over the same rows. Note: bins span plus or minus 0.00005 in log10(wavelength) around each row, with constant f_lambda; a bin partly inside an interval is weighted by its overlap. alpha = 4191.8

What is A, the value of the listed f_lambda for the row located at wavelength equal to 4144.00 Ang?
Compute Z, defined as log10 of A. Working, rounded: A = 30.18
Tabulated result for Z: 1.48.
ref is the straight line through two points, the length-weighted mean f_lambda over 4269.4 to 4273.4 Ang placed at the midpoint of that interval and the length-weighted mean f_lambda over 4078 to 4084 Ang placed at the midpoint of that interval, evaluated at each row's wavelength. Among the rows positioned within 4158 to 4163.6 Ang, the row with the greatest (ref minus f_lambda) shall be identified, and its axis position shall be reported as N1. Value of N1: 4163.13 Ang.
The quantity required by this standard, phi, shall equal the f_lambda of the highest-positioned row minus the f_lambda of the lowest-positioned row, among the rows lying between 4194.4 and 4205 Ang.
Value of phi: 1.3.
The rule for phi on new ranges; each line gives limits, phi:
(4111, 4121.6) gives -1.1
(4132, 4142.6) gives 3.4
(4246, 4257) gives -0.2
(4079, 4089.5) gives 1.5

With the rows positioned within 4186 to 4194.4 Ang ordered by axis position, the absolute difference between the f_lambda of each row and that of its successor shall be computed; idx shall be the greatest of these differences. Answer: 1.57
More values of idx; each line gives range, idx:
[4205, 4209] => 1.91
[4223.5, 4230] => 2.70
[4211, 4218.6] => 1.31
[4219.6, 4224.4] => 1.79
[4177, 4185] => 1.81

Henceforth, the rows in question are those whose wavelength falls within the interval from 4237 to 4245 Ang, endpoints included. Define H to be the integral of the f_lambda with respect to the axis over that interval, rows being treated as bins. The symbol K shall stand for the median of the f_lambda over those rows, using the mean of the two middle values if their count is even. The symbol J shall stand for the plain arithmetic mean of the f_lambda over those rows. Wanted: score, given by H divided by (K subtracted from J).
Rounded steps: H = 263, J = 32.9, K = 33.0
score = -3398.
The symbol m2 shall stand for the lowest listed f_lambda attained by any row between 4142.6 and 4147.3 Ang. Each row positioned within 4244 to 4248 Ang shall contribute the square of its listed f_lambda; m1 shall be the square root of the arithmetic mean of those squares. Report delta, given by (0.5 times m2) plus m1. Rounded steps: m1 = 33.2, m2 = 30.18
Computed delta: 48.2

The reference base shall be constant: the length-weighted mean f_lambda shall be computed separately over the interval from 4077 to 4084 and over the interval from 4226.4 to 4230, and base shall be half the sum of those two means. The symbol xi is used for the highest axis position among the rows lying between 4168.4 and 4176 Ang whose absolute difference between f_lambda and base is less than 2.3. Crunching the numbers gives 4173.69 Ang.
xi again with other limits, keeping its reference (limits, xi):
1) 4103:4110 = 4108.85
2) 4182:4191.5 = 4191.02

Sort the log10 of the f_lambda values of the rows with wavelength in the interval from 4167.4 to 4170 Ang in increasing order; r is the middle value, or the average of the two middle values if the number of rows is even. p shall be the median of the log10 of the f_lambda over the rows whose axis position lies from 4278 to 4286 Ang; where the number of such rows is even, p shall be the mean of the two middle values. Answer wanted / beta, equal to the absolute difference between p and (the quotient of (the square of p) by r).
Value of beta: 0.022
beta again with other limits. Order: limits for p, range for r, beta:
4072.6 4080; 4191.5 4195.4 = 0.008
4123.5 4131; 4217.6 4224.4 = 0.006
